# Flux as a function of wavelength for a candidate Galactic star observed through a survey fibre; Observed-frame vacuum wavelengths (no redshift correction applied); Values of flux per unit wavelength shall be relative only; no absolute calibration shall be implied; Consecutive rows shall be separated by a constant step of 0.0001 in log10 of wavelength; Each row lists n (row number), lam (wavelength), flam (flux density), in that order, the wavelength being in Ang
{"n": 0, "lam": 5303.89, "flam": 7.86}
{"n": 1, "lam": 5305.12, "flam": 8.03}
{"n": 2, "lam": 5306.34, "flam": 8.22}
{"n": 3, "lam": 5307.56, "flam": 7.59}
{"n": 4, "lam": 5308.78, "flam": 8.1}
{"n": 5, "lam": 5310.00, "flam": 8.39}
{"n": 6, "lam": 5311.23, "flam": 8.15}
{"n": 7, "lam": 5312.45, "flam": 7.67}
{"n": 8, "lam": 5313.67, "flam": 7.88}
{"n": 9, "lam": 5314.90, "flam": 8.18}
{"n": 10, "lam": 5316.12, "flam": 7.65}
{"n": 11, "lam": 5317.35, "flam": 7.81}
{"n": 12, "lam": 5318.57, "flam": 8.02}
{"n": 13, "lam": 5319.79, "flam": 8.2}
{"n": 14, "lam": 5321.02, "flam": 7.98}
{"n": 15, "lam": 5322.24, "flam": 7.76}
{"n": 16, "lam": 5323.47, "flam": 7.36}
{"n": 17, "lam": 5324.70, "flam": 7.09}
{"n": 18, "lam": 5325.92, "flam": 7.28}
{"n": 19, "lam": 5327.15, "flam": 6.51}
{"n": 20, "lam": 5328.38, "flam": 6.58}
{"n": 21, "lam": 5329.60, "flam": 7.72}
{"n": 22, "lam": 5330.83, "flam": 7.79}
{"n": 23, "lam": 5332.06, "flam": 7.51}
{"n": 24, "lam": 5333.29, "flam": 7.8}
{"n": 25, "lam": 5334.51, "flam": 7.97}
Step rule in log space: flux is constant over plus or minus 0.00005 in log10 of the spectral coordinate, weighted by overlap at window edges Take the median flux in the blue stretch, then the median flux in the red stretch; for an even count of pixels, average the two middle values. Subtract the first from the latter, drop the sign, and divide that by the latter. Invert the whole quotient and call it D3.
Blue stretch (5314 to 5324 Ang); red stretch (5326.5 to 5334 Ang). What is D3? 27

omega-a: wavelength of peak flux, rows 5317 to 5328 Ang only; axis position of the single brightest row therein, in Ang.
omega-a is 5319.79 Ang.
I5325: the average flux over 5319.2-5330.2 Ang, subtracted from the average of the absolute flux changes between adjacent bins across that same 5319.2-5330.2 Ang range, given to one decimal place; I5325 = -7.0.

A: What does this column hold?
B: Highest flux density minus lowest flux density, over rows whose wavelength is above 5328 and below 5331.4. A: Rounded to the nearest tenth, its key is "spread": 1.2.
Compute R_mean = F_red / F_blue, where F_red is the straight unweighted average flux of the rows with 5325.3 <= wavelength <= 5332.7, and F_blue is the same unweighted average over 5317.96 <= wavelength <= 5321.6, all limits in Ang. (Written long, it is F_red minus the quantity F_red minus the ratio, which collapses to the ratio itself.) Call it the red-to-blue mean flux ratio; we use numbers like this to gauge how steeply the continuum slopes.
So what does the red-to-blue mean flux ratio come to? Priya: 0.896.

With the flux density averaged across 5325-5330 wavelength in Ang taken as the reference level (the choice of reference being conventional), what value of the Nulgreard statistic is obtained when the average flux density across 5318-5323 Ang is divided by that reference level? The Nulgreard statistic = 1.14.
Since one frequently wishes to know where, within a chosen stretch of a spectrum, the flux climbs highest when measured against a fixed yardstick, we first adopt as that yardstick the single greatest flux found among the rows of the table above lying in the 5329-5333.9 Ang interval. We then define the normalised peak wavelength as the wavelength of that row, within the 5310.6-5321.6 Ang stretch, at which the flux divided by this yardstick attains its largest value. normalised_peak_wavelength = 5319.79 Ang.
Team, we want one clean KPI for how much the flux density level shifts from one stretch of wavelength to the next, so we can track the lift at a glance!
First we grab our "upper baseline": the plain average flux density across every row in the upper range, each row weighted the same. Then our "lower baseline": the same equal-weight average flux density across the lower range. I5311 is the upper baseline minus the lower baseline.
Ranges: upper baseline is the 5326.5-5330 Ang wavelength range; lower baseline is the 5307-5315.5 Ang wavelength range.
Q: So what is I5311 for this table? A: -1.1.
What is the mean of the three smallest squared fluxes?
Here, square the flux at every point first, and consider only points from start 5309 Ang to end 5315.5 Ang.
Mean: 62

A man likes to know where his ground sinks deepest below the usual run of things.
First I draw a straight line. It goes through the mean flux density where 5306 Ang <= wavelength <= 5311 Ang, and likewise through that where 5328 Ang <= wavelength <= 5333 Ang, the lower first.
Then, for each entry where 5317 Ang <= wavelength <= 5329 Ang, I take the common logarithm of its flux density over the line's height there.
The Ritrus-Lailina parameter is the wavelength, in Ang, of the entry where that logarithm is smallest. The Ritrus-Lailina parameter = 5327.15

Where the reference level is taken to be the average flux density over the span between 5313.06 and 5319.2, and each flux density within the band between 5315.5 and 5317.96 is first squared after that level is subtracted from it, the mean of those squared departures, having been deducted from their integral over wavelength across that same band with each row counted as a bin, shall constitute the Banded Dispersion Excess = 0.06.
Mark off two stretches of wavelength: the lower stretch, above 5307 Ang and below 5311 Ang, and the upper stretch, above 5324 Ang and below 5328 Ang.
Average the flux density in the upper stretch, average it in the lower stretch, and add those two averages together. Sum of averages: 15.0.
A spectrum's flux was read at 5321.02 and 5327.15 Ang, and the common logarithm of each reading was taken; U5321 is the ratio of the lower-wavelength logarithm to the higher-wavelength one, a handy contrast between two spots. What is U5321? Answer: 1.11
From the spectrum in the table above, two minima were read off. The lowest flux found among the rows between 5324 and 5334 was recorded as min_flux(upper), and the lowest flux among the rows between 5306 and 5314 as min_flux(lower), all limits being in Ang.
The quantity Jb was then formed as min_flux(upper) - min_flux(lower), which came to -1.1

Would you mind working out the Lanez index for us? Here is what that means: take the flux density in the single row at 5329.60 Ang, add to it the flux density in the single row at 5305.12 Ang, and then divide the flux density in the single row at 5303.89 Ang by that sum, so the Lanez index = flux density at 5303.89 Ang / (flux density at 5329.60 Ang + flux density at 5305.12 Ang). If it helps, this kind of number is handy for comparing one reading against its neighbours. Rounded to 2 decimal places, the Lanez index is 0.50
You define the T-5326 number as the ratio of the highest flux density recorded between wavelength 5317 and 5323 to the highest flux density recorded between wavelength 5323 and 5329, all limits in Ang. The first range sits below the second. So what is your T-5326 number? 1.11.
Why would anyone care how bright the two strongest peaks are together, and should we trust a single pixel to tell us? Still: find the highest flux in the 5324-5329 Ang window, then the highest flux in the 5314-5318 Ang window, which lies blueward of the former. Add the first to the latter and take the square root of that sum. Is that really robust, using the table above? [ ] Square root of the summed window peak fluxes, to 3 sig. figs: 3.93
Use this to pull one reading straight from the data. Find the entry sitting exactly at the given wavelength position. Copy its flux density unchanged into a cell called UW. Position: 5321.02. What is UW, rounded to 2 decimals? 7.98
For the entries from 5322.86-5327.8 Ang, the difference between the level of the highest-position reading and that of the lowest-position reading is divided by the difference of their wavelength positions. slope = -0.23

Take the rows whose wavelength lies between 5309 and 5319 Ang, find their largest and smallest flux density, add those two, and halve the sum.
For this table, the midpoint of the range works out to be 8.02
